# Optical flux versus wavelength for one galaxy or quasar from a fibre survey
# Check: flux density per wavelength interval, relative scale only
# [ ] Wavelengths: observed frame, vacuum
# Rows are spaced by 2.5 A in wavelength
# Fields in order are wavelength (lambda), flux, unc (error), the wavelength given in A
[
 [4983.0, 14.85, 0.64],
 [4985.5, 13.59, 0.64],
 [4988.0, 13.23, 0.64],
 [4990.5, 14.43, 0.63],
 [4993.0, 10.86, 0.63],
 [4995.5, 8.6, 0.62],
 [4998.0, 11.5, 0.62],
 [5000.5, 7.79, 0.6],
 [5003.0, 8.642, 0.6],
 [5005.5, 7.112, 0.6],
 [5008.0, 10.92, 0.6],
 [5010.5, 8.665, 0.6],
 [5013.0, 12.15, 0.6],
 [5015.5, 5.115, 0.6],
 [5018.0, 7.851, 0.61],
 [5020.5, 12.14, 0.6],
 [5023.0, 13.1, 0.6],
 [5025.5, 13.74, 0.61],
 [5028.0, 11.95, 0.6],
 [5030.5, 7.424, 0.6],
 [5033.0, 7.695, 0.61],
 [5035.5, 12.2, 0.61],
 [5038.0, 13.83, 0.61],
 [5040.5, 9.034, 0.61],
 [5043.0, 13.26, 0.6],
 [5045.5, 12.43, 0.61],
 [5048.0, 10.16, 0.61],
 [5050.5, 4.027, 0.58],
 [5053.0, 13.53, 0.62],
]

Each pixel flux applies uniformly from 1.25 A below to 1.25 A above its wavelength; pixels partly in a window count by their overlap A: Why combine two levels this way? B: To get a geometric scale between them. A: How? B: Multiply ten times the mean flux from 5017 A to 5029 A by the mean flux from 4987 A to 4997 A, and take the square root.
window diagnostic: 37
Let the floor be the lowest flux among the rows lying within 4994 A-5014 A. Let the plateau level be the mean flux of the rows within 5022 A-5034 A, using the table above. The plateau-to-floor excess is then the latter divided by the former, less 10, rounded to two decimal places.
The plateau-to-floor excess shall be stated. -8.48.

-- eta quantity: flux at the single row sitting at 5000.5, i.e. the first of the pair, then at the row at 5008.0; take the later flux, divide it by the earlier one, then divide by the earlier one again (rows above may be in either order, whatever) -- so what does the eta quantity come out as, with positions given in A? 0.18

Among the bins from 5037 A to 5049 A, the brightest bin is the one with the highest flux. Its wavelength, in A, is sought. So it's 5038.0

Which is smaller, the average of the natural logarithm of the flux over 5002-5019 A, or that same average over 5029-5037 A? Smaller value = 2.12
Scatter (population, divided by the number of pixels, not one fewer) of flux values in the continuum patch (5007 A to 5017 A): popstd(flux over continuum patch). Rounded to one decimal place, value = 2.7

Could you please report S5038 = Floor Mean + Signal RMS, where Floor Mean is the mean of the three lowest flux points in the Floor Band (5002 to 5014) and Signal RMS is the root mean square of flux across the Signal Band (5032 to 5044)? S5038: 19.6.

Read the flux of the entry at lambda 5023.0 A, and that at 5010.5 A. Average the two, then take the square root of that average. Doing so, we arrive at 3.30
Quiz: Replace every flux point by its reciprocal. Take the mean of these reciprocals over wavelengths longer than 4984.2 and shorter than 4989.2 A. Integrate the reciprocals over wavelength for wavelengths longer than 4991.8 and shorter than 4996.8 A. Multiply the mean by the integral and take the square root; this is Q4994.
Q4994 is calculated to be 0.197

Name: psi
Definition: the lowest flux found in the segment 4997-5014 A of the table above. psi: 7.112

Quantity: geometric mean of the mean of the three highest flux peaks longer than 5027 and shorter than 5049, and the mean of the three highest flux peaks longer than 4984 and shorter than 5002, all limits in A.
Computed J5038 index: 13.5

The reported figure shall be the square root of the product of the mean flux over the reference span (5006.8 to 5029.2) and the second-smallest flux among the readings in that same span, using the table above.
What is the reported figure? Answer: 9.1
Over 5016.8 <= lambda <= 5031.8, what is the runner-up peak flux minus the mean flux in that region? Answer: 2.1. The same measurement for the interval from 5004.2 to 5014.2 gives 1.2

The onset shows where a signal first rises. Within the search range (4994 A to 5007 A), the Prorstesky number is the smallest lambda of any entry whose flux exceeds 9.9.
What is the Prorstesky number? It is 4998.0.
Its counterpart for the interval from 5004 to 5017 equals 5008.0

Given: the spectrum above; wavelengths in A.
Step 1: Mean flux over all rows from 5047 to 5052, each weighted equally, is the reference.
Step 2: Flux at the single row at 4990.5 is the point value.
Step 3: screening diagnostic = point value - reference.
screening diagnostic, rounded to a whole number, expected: 7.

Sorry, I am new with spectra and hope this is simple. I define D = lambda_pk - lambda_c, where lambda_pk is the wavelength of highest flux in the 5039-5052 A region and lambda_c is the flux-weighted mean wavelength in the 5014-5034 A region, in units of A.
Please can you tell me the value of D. 18.5 A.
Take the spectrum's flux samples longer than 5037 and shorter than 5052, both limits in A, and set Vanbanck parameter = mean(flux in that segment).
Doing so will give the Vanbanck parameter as 10.5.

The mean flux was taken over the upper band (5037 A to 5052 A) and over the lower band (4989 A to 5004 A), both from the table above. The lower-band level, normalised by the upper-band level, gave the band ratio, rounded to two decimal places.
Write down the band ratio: 0.99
